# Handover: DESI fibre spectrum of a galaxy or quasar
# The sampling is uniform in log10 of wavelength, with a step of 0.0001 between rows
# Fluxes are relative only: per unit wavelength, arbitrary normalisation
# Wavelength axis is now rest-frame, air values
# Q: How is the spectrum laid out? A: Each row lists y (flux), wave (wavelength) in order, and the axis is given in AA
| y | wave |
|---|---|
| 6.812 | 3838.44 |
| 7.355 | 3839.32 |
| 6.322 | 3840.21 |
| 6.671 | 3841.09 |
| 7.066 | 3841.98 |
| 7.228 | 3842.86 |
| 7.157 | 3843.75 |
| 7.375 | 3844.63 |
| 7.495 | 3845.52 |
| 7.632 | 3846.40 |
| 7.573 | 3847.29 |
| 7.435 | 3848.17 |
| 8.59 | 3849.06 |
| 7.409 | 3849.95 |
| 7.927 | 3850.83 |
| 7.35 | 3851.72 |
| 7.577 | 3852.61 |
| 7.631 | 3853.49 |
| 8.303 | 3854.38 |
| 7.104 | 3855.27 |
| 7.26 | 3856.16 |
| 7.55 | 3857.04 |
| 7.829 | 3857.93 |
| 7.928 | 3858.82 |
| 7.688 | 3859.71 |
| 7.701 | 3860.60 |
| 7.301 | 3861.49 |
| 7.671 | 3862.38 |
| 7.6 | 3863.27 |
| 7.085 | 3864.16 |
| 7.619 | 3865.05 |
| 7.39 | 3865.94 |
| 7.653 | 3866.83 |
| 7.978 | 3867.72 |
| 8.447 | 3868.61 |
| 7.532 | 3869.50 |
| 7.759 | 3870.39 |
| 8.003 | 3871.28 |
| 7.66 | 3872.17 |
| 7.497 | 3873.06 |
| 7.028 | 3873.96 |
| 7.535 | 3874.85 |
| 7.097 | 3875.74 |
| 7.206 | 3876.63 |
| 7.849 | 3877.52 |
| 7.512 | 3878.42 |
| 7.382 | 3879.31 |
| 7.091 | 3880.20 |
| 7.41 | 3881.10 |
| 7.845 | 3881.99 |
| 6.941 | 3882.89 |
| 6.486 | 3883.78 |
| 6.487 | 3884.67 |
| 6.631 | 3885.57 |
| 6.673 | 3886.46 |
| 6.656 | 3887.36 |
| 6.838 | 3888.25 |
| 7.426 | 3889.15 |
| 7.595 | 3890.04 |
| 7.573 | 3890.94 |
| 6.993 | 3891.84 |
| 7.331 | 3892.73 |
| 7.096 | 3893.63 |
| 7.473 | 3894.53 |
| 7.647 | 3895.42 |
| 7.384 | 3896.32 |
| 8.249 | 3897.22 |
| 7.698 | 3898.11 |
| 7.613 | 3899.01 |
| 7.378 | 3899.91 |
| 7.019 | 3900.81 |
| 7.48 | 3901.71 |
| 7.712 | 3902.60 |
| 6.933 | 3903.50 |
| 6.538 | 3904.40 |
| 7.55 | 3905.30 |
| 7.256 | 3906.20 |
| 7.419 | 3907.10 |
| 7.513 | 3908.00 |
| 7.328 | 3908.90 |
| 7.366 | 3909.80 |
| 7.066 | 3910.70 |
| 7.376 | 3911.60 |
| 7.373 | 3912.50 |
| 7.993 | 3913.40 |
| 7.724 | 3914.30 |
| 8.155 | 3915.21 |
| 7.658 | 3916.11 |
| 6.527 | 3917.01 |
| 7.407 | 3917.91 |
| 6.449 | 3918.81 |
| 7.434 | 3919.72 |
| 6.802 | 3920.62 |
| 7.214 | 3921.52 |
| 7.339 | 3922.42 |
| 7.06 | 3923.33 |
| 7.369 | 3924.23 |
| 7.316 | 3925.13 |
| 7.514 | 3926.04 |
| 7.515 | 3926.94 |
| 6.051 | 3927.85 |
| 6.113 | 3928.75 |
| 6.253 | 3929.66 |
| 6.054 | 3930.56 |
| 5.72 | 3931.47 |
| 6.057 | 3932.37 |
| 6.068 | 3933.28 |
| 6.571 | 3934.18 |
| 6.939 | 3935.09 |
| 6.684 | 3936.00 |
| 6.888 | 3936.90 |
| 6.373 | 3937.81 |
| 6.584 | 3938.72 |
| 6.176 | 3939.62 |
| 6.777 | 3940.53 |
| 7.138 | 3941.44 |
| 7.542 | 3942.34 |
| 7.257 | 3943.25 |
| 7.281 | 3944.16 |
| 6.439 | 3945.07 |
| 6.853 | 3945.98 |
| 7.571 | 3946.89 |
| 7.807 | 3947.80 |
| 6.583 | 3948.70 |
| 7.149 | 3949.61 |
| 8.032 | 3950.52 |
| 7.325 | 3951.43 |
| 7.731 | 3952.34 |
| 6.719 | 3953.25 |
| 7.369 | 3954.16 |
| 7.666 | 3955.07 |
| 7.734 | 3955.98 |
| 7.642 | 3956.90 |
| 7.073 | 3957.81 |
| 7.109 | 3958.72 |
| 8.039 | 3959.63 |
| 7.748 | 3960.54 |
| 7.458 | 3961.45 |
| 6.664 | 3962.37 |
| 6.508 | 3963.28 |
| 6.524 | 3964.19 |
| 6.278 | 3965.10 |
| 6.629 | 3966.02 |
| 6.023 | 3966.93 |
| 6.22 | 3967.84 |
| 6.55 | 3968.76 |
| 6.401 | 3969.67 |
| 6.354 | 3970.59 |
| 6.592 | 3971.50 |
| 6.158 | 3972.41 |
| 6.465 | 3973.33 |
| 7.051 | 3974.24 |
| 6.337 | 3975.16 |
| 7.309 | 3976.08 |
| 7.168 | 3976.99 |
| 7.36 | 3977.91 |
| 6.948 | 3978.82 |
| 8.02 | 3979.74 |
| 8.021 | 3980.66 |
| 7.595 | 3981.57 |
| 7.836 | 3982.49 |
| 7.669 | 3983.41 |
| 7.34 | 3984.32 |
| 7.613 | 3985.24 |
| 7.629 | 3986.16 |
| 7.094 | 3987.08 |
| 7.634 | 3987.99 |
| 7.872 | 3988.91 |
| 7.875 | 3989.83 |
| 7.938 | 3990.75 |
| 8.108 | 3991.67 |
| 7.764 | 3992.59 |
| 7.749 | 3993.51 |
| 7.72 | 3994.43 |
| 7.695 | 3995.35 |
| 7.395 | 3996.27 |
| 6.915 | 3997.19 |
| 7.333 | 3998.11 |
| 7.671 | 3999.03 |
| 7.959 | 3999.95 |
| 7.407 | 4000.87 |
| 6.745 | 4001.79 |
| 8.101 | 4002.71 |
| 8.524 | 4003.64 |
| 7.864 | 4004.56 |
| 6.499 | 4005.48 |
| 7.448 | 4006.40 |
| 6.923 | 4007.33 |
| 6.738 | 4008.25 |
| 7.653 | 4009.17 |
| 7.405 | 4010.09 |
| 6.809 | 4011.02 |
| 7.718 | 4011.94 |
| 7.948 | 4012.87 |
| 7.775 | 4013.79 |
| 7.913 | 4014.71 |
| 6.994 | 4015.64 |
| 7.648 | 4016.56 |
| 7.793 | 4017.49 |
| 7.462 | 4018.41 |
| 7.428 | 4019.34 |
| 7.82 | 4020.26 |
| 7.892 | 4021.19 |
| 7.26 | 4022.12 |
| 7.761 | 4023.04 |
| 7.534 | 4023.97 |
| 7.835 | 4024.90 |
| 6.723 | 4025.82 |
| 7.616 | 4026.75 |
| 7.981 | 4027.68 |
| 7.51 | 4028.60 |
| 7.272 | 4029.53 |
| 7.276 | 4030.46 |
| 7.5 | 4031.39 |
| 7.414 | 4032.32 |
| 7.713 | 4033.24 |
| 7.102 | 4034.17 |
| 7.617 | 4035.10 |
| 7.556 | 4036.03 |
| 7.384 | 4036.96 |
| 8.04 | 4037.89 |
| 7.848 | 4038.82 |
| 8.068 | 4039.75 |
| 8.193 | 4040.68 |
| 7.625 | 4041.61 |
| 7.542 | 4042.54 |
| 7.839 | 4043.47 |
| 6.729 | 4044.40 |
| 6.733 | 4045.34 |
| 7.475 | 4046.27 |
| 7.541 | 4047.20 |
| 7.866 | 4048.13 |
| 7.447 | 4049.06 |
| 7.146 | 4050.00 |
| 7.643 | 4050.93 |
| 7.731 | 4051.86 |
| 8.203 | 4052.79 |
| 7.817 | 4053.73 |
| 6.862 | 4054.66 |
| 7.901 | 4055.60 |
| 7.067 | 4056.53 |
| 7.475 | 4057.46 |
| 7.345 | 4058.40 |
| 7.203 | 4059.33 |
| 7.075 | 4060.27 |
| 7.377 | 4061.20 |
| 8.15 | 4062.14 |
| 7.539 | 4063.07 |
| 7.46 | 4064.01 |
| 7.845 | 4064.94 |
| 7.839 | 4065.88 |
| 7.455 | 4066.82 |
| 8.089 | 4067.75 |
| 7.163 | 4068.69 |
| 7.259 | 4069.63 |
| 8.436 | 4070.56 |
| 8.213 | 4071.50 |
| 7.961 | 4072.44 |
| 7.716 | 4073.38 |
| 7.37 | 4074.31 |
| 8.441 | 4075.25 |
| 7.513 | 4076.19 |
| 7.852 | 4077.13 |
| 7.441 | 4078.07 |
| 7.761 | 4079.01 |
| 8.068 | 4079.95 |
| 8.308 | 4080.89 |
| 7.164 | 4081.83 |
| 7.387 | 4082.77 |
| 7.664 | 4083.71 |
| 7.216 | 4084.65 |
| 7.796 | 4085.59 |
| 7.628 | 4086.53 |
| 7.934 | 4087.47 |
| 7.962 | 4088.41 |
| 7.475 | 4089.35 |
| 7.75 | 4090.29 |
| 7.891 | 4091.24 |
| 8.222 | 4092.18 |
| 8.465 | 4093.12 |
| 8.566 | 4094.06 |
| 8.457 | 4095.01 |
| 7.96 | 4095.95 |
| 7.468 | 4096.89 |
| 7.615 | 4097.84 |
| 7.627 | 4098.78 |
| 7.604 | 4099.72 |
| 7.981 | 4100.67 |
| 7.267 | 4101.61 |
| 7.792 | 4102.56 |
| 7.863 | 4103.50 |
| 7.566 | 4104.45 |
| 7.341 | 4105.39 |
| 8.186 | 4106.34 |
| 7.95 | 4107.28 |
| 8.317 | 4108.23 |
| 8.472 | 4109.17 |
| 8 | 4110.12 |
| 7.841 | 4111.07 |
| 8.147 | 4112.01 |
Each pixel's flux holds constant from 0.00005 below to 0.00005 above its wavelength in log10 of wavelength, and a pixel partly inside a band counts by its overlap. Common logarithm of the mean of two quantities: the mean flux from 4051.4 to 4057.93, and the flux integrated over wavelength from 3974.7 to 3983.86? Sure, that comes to 1.58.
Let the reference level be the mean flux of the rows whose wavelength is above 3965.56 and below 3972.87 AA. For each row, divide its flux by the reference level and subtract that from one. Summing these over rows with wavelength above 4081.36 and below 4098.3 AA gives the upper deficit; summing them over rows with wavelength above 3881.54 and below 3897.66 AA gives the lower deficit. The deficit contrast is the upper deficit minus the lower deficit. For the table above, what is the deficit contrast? -1.8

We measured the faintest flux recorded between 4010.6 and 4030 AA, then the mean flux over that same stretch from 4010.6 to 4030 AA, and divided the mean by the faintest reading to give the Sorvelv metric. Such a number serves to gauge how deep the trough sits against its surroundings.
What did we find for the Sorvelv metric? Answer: 1.124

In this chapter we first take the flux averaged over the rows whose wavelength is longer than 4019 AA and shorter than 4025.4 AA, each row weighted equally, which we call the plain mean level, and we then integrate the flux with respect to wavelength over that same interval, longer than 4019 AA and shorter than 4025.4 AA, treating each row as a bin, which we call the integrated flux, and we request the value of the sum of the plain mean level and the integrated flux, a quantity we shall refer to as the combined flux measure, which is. 57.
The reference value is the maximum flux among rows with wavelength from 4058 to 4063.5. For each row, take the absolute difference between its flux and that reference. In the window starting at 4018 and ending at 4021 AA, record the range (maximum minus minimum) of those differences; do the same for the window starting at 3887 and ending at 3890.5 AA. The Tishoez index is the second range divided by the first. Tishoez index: 2.4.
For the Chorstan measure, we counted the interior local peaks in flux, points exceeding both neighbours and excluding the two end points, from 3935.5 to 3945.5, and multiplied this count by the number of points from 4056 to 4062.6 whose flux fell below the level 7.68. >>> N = 24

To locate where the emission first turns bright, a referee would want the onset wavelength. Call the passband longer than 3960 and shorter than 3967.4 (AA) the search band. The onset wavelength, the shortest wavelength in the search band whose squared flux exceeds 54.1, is 3960.54 AA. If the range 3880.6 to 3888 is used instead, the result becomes 3881.10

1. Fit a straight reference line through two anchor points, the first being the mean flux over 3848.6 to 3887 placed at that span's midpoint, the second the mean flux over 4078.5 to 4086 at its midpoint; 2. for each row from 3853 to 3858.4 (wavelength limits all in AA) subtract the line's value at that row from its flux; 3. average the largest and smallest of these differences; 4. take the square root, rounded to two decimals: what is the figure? 0.47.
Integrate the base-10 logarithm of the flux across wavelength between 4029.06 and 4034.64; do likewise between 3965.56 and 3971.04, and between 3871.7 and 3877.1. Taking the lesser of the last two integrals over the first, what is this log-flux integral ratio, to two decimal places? 0.91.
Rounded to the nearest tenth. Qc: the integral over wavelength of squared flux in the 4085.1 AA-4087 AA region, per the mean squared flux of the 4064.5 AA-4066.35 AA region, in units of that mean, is 1.8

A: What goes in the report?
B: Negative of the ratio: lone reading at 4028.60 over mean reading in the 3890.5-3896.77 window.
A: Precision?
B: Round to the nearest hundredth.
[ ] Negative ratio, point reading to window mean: -1.02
